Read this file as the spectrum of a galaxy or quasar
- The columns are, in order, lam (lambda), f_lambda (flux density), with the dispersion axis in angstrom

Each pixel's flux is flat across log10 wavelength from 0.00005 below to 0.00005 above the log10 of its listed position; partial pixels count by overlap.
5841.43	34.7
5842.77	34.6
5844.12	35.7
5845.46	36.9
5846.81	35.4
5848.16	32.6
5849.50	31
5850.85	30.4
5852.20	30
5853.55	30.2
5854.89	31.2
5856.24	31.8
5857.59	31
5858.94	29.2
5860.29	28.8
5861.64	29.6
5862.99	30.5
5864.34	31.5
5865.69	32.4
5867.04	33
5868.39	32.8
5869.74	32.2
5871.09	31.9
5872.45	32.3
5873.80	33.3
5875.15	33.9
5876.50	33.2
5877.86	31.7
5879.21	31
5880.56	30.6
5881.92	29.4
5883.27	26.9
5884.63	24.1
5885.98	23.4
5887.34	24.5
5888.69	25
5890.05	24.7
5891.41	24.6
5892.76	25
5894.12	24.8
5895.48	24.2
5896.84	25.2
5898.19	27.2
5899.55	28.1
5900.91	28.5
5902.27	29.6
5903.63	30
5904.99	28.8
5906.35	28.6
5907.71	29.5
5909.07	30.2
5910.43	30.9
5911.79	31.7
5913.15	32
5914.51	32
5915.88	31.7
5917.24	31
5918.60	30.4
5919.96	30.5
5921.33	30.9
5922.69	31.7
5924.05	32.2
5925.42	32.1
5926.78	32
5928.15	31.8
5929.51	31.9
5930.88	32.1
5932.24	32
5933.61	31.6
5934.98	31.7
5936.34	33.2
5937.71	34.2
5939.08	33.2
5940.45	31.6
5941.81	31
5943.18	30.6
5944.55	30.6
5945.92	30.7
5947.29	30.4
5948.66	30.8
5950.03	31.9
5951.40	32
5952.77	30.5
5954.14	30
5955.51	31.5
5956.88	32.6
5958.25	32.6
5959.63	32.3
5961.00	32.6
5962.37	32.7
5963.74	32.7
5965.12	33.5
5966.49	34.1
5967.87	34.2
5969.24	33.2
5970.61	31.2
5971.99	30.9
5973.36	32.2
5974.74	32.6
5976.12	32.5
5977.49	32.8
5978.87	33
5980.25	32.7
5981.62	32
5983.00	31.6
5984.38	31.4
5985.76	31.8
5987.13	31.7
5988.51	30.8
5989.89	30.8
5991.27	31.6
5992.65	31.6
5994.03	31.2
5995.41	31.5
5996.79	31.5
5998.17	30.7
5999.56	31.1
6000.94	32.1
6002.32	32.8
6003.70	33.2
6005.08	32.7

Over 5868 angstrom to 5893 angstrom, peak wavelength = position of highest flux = 5875.15 angstrom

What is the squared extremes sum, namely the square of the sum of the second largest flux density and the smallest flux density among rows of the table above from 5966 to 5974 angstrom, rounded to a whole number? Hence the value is 4225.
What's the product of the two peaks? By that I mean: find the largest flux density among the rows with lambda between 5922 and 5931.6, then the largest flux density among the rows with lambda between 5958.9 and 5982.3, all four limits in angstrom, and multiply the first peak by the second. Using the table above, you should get 1101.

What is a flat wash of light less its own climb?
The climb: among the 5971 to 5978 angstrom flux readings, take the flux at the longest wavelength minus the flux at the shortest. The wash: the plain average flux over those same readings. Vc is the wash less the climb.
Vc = 30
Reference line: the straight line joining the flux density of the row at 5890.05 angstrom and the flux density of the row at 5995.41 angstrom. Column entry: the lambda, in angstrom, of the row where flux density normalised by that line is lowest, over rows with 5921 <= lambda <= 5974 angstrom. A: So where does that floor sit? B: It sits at 5971.99 angstrom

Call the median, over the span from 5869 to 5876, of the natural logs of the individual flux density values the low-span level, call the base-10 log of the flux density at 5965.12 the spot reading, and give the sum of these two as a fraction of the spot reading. 3.279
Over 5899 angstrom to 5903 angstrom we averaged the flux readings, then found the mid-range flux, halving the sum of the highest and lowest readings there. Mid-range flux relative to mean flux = 1.00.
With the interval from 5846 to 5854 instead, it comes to 1.03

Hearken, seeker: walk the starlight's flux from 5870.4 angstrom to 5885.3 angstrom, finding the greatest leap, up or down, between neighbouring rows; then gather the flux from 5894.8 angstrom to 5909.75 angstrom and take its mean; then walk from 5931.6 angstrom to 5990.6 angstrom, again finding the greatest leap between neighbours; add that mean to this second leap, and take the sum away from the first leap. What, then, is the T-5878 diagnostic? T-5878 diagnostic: -27.4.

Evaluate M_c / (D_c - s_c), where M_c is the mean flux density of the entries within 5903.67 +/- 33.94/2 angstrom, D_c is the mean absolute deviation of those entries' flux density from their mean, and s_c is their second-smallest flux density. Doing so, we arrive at -1.3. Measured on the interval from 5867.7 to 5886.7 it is -1.4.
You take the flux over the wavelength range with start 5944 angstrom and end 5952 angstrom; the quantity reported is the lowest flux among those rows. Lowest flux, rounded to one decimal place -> 30.4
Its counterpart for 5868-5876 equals 31.9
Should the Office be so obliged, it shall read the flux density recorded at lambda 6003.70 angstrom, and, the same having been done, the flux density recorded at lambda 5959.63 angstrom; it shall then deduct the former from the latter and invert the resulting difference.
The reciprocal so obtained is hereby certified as -1.1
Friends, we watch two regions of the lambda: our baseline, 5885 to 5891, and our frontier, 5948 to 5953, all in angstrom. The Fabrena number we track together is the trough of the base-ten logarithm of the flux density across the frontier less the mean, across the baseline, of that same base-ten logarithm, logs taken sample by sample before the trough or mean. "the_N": 0.097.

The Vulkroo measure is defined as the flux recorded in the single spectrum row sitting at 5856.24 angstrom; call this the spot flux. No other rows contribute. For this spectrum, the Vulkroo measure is 31.8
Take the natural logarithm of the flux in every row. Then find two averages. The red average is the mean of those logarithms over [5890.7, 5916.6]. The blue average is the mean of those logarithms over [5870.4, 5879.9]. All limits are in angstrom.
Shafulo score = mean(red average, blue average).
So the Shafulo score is 3.41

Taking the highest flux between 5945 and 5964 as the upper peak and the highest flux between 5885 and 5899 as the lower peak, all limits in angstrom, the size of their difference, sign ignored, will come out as 5.5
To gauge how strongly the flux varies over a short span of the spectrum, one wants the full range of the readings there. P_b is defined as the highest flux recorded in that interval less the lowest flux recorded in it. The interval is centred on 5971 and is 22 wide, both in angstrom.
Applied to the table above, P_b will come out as 3.3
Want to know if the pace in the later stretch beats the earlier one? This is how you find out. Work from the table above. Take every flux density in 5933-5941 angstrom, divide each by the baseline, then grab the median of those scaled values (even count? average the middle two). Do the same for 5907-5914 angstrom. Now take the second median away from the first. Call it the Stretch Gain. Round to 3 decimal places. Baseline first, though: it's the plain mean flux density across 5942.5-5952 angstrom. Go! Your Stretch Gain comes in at 0.050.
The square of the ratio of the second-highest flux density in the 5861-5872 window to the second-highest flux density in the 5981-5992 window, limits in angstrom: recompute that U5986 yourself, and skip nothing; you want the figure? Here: 1.06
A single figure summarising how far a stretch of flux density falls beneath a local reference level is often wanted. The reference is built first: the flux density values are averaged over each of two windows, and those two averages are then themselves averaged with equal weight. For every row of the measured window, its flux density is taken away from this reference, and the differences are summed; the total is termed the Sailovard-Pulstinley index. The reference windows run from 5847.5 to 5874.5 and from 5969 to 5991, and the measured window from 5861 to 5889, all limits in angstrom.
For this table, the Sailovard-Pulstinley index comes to 31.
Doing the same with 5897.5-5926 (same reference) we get 26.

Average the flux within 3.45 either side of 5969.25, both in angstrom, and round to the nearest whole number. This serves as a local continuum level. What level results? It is 33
